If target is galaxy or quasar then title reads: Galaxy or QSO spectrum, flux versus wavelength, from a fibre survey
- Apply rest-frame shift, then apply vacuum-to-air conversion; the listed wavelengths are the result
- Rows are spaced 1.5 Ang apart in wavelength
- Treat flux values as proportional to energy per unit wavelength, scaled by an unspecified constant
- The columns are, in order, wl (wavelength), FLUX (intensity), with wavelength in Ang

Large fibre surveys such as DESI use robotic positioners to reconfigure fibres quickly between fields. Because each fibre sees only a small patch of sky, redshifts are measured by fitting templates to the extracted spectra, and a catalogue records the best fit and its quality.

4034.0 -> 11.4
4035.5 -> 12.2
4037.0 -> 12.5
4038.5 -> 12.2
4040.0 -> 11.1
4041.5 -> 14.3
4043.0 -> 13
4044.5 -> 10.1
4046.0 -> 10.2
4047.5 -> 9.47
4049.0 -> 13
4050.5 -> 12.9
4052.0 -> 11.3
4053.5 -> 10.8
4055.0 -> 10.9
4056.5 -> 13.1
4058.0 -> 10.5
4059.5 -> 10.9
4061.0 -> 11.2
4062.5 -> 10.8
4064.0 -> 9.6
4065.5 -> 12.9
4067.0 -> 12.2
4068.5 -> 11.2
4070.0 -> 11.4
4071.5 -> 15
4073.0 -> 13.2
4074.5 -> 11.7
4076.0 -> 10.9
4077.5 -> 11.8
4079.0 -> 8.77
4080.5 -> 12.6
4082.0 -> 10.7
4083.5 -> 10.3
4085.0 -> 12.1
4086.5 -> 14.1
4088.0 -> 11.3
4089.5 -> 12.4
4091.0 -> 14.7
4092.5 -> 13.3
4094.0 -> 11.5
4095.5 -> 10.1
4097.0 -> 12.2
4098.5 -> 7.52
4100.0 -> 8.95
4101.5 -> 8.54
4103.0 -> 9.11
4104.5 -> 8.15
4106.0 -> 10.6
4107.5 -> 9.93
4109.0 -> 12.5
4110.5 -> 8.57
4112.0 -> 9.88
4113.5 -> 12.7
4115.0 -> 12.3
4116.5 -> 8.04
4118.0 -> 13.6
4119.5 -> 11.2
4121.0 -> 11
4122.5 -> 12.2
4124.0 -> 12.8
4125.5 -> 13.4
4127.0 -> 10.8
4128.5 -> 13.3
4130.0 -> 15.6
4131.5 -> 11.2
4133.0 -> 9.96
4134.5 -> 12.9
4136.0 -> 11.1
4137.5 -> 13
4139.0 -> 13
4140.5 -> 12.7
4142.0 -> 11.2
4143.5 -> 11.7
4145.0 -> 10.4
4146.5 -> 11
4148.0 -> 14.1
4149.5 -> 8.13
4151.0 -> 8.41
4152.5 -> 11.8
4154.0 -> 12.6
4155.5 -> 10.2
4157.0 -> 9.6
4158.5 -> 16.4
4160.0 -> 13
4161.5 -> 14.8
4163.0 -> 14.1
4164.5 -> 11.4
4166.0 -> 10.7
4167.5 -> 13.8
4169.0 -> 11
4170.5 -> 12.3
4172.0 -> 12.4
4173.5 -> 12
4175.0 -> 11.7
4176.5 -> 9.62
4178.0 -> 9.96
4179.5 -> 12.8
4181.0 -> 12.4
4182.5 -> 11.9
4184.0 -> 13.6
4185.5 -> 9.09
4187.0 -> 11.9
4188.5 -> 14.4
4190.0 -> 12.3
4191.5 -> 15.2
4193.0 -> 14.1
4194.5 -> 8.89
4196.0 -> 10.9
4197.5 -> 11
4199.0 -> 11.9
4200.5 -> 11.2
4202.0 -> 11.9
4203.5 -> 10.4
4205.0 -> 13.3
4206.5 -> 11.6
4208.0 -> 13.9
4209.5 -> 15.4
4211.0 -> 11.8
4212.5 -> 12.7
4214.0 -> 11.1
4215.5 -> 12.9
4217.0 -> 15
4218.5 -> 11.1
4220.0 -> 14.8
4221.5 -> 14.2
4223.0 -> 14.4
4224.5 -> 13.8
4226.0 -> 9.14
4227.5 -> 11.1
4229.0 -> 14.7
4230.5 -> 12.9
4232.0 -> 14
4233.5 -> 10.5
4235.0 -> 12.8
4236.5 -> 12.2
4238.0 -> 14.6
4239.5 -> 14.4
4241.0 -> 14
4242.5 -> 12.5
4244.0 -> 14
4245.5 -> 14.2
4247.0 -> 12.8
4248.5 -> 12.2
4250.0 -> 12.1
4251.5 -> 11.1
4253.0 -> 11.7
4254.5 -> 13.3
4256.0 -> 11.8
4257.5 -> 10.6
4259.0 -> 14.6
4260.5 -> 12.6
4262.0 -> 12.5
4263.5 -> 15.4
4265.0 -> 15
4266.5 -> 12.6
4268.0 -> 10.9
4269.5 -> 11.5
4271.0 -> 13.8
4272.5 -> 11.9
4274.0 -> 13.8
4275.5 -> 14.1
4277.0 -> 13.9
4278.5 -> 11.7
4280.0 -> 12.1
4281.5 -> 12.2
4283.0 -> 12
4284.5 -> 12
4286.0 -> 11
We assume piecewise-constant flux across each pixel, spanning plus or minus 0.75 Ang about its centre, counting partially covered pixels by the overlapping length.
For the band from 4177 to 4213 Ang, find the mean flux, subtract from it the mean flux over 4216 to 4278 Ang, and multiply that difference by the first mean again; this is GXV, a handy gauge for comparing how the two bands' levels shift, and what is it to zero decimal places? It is -10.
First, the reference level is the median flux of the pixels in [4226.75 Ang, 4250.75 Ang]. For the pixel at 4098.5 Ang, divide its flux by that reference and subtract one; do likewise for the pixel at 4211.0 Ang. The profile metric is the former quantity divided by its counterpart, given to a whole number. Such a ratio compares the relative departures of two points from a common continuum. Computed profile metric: 5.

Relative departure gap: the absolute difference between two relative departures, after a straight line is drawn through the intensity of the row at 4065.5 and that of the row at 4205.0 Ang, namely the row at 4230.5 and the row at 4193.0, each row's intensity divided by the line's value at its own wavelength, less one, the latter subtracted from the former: 0.098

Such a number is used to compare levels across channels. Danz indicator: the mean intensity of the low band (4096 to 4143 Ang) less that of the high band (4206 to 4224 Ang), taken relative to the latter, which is -0.15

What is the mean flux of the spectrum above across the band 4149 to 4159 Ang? 11.0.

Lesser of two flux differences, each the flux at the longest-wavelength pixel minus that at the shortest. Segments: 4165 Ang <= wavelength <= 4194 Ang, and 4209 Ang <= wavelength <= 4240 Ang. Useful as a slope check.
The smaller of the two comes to -1.0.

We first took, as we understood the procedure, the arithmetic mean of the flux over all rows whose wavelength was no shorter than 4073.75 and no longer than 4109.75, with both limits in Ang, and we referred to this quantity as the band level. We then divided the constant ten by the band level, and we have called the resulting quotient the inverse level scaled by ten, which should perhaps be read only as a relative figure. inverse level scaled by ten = 0.91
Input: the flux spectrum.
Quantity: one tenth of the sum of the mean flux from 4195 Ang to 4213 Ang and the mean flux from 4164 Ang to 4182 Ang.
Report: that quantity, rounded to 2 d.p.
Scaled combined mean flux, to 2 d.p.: 2.38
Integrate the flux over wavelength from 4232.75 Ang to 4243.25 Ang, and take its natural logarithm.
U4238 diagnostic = 4.9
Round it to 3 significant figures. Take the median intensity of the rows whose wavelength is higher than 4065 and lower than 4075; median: 12.2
